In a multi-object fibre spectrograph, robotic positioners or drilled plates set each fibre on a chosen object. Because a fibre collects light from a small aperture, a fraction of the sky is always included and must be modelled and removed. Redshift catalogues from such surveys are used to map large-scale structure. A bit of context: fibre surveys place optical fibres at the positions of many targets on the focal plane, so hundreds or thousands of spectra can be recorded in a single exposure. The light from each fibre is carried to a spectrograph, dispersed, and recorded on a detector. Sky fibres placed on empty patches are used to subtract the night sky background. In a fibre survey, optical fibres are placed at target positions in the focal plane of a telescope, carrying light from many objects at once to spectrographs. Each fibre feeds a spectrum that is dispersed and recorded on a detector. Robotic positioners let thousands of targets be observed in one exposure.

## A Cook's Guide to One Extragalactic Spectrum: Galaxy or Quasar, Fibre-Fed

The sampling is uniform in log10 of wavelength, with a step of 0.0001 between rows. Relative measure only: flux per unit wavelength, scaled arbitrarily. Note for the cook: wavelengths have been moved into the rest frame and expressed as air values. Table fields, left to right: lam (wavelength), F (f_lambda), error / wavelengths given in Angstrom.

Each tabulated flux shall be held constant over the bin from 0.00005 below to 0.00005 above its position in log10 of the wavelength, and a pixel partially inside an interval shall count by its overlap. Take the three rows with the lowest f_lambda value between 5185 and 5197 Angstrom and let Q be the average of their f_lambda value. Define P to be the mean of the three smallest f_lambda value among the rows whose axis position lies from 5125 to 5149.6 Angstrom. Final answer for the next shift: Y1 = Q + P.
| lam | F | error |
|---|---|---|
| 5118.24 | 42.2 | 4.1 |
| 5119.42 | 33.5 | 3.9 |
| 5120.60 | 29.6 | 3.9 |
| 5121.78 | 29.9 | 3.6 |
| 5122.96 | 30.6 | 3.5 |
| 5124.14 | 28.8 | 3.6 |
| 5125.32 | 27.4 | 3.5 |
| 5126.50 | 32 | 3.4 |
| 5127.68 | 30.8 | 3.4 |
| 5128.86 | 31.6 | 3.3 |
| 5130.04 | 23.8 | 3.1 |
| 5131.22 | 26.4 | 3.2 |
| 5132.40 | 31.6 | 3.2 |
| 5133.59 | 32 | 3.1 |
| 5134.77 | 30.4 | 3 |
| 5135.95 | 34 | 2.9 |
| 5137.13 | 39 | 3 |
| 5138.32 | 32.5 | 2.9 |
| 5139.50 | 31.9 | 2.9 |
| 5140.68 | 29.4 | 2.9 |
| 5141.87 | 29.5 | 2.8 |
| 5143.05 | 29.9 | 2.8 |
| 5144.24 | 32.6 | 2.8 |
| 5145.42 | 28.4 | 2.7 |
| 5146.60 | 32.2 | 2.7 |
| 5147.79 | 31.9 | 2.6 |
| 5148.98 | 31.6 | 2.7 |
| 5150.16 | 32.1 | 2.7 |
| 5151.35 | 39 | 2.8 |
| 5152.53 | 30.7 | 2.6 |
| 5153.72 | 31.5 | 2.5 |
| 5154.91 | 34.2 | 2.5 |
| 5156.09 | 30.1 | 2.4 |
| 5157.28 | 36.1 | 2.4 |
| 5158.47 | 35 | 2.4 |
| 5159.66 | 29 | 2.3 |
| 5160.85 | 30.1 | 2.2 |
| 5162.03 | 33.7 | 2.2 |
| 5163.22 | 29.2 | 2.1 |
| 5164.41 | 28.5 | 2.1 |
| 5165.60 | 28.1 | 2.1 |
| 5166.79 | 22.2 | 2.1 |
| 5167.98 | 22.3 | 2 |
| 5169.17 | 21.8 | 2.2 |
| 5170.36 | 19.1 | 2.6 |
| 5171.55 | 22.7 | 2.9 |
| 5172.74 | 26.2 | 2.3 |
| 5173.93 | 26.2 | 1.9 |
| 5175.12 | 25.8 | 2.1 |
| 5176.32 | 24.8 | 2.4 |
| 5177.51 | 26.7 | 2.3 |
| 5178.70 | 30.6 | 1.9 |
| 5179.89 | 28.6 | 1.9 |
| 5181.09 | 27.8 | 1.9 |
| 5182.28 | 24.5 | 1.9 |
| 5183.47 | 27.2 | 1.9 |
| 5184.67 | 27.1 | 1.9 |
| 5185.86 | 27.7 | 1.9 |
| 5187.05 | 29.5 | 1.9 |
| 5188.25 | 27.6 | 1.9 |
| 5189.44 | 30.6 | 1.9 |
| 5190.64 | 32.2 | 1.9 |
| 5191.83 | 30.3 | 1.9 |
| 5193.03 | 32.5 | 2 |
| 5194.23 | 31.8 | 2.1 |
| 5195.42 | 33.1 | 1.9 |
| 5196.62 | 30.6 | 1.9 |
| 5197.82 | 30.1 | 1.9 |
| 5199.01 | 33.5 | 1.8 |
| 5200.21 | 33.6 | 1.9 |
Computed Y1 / 54.1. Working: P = 25.9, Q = 28.3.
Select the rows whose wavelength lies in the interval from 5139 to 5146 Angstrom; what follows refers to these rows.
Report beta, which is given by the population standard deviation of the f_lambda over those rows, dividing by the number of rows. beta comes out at 1.48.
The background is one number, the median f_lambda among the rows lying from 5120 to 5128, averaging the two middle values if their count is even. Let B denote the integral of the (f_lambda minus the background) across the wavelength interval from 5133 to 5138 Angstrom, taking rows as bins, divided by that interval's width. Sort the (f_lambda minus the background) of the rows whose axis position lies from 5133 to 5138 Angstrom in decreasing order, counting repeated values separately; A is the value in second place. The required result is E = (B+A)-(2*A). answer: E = -0.22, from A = 4.1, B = 4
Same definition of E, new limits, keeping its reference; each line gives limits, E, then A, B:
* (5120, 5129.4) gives -1.52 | 1.7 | 0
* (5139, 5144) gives 0.41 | 0.0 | 0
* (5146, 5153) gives 0.75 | 2.3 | 3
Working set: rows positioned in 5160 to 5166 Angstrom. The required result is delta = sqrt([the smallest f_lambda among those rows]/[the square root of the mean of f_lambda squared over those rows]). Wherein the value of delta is 0.968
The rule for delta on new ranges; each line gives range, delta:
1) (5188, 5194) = 0.948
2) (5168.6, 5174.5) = 0.904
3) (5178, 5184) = 0.939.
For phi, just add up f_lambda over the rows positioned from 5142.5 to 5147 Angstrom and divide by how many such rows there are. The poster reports 30.8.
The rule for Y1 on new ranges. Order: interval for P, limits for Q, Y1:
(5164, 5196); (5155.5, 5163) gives 50.8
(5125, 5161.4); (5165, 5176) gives 46.9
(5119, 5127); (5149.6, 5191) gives 49.6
